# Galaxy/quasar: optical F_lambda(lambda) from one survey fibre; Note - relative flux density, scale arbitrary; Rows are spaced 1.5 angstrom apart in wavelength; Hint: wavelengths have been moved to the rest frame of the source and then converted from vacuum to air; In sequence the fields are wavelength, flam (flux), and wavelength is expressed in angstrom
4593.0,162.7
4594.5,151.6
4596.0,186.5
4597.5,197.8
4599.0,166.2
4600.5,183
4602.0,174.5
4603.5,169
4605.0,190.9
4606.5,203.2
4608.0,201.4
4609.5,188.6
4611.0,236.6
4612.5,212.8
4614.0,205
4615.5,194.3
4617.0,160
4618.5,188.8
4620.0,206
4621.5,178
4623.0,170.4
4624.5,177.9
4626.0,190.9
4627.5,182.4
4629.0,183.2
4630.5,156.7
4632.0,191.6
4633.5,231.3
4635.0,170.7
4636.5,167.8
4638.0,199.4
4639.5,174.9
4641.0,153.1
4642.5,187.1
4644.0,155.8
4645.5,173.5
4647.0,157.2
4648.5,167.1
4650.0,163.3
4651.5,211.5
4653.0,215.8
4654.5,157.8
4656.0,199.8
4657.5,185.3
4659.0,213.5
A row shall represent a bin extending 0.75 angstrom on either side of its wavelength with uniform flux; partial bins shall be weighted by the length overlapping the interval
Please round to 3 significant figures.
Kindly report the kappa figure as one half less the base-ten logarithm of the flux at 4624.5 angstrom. -1.75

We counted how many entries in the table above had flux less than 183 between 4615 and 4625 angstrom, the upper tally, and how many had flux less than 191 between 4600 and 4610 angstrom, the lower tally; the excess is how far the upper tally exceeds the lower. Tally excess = -1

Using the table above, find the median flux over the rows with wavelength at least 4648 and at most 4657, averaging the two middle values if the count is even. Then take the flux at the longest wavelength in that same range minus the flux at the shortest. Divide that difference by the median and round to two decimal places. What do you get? 0.18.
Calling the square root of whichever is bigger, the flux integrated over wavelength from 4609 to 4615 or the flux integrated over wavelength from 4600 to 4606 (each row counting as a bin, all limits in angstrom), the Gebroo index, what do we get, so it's 35.6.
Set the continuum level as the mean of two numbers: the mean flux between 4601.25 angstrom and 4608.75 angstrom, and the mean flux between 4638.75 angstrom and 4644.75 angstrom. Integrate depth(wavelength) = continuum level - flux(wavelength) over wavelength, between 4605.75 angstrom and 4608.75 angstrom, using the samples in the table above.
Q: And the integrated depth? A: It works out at -74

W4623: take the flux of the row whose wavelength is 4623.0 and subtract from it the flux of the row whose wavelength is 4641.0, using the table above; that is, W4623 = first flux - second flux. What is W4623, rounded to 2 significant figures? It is 17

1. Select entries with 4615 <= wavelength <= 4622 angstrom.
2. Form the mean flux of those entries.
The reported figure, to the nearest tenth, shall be 185.4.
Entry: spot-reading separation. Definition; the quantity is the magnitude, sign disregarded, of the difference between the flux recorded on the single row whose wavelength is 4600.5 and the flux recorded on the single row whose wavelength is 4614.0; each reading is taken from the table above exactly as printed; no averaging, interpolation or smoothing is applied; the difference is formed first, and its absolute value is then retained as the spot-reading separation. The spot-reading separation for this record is 22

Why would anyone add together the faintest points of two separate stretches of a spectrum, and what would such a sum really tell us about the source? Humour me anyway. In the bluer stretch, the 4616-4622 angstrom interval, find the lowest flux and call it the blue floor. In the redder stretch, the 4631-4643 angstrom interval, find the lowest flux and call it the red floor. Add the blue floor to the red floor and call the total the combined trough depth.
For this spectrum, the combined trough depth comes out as 313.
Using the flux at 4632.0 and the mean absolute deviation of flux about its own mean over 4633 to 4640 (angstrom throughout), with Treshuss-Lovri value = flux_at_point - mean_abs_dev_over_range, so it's 170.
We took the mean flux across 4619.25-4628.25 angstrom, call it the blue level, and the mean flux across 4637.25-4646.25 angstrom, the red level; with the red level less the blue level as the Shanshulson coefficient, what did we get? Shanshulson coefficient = -10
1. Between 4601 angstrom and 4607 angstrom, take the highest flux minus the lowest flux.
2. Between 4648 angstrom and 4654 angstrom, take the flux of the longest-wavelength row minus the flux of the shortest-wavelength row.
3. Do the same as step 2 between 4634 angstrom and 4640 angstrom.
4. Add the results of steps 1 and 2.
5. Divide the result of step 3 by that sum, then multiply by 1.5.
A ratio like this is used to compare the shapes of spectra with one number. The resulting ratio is 0.1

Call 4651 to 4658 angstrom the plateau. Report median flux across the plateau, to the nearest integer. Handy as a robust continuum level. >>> 200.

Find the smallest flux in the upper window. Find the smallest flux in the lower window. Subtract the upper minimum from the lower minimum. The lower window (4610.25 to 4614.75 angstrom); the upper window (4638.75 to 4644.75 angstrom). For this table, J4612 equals 52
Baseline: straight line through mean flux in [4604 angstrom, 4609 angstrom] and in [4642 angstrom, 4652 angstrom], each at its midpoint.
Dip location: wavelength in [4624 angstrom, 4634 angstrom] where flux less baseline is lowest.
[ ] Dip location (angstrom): 4630.5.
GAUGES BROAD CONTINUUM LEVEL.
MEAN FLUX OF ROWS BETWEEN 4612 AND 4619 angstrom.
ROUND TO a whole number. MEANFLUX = 192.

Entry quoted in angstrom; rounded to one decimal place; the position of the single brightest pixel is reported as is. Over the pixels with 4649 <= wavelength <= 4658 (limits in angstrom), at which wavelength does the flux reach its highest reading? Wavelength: 4653.0 angstrom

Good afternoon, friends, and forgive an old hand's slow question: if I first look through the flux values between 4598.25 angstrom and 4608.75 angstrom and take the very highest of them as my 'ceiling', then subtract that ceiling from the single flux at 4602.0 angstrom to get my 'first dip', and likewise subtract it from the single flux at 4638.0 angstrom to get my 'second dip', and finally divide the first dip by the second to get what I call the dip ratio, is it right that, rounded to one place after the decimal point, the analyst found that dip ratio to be 7.6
